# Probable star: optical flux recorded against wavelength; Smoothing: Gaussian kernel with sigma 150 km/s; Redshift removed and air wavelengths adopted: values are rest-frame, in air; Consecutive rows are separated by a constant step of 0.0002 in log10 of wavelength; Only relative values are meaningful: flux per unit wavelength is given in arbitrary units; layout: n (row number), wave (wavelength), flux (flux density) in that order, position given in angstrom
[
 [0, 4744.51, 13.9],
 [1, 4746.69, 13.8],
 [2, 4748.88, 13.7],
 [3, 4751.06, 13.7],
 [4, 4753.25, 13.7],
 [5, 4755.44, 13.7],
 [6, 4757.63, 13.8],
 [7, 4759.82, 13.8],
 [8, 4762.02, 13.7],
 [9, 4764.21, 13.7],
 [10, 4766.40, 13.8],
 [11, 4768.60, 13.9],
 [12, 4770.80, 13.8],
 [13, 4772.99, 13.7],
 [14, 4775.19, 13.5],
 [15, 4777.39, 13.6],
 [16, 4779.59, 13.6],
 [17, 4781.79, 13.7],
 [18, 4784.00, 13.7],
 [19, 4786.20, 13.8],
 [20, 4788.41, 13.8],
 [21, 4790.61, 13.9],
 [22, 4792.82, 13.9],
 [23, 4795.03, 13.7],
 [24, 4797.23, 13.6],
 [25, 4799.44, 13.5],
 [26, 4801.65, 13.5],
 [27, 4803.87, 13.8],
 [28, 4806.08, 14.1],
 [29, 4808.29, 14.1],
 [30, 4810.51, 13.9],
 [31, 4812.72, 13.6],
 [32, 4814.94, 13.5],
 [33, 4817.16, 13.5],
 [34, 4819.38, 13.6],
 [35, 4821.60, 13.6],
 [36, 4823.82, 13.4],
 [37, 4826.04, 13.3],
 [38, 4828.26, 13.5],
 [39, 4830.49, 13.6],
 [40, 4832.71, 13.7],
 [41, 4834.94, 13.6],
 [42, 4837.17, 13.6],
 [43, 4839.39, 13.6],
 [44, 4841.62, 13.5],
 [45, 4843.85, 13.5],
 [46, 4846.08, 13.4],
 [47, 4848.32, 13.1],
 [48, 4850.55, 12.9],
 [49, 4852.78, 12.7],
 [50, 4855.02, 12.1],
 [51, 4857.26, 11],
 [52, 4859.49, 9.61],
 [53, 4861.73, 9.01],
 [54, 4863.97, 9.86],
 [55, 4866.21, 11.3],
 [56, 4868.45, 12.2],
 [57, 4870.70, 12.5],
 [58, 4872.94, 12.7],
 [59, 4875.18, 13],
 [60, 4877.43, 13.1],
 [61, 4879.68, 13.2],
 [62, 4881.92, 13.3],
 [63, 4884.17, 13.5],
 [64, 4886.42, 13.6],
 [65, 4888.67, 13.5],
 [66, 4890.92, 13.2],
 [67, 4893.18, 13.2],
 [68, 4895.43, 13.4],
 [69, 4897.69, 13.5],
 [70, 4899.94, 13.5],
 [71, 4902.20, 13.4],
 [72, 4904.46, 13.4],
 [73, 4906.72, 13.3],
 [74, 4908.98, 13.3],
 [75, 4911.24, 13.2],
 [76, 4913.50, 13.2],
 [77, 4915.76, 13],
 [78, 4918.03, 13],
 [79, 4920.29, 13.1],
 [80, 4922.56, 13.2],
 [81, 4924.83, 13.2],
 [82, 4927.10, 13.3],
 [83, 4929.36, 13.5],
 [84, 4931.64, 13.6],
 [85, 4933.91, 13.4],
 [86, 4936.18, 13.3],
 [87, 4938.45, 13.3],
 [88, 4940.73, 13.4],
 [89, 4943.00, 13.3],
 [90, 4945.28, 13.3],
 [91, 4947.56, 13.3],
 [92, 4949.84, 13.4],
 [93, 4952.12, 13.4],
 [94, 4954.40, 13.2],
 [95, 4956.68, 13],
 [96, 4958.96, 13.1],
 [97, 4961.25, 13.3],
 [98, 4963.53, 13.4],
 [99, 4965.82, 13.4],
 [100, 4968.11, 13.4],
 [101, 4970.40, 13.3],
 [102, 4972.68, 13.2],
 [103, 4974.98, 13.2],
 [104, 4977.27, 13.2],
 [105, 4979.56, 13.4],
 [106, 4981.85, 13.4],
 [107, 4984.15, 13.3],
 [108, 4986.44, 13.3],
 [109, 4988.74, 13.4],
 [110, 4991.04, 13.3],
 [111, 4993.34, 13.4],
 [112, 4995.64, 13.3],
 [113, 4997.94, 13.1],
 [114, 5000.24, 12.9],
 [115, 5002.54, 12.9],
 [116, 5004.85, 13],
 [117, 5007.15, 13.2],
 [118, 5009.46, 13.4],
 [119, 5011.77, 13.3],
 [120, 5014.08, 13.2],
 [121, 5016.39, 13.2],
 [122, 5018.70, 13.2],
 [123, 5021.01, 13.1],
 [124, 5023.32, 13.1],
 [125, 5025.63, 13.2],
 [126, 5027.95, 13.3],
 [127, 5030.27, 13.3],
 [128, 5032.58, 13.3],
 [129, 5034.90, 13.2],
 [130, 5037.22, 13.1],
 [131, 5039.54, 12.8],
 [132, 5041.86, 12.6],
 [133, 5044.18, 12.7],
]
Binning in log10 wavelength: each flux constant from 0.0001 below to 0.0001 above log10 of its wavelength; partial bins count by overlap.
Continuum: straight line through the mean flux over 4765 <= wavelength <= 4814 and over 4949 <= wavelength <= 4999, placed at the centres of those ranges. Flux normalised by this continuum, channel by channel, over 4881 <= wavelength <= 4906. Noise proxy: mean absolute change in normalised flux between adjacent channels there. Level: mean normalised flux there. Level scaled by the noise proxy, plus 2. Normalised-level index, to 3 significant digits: 122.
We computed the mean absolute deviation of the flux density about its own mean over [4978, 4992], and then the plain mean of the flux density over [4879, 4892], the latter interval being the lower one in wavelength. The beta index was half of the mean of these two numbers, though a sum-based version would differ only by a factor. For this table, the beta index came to 3.36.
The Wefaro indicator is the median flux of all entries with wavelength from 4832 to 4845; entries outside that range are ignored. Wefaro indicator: 13.6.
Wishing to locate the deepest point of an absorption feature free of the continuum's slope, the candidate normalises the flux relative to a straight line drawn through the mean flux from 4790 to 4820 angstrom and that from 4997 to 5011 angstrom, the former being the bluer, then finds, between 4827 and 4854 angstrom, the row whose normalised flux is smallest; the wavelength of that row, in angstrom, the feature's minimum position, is 4852.78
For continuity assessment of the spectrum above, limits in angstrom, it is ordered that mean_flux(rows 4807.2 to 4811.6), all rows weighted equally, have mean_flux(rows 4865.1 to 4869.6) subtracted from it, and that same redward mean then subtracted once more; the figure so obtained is -9.5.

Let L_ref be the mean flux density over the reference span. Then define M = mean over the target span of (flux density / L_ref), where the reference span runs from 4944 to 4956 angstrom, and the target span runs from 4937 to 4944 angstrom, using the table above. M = 1.00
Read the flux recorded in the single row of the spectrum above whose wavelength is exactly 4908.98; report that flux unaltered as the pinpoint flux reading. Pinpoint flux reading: 13.3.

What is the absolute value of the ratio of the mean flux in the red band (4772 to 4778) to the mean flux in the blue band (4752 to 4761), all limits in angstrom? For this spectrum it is 0.99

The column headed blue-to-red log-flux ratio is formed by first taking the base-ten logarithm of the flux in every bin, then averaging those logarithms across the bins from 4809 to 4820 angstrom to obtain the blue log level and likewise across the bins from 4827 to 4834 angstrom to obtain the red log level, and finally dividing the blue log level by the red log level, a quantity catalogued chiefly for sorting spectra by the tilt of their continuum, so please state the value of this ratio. 1.00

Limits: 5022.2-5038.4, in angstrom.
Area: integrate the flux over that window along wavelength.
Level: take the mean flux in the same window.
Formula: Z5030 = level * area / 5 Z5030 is 566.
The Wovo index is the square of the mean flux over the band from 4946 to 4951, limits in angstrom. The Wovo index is 178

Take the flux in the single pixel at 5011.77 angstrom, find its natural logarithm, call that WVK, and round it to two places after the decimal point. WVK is 2.59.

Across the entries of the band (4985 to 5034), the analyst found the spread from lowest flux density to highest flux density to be 0.50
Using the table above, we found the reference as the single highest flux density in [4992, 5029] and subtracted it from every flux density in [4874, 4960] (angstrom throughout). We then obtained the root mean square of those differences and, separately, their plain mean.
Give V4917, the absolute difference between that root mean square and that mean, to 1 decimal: 0.3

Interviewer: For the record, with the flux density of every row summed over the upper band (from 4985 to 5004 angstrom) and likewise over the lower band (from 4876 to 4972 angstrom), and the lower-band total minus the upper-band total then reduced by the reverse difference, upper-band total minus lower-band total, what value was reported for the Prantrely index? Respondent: 907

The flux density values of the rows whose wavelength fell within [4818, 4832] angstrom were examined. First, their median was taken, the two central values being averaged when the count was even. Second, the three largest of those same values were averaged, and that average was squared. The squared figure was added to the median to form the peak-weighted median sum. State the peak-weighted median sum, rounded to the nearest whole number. 199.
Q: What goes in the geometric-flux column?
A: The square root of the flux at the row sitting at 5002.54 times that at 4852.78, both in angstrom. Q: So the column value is 12.8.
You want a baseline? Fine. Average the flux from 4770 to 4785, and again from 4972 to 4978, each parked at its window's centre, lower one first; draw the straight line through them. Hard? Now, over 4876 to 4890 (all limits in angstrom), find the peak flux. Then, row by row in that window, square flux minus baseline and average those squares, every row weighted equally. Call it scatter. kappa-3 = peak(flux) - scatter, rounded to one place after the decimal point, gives 13.6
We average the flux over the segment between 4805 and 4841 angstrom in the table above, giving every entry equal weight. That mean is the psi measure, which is 13.6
